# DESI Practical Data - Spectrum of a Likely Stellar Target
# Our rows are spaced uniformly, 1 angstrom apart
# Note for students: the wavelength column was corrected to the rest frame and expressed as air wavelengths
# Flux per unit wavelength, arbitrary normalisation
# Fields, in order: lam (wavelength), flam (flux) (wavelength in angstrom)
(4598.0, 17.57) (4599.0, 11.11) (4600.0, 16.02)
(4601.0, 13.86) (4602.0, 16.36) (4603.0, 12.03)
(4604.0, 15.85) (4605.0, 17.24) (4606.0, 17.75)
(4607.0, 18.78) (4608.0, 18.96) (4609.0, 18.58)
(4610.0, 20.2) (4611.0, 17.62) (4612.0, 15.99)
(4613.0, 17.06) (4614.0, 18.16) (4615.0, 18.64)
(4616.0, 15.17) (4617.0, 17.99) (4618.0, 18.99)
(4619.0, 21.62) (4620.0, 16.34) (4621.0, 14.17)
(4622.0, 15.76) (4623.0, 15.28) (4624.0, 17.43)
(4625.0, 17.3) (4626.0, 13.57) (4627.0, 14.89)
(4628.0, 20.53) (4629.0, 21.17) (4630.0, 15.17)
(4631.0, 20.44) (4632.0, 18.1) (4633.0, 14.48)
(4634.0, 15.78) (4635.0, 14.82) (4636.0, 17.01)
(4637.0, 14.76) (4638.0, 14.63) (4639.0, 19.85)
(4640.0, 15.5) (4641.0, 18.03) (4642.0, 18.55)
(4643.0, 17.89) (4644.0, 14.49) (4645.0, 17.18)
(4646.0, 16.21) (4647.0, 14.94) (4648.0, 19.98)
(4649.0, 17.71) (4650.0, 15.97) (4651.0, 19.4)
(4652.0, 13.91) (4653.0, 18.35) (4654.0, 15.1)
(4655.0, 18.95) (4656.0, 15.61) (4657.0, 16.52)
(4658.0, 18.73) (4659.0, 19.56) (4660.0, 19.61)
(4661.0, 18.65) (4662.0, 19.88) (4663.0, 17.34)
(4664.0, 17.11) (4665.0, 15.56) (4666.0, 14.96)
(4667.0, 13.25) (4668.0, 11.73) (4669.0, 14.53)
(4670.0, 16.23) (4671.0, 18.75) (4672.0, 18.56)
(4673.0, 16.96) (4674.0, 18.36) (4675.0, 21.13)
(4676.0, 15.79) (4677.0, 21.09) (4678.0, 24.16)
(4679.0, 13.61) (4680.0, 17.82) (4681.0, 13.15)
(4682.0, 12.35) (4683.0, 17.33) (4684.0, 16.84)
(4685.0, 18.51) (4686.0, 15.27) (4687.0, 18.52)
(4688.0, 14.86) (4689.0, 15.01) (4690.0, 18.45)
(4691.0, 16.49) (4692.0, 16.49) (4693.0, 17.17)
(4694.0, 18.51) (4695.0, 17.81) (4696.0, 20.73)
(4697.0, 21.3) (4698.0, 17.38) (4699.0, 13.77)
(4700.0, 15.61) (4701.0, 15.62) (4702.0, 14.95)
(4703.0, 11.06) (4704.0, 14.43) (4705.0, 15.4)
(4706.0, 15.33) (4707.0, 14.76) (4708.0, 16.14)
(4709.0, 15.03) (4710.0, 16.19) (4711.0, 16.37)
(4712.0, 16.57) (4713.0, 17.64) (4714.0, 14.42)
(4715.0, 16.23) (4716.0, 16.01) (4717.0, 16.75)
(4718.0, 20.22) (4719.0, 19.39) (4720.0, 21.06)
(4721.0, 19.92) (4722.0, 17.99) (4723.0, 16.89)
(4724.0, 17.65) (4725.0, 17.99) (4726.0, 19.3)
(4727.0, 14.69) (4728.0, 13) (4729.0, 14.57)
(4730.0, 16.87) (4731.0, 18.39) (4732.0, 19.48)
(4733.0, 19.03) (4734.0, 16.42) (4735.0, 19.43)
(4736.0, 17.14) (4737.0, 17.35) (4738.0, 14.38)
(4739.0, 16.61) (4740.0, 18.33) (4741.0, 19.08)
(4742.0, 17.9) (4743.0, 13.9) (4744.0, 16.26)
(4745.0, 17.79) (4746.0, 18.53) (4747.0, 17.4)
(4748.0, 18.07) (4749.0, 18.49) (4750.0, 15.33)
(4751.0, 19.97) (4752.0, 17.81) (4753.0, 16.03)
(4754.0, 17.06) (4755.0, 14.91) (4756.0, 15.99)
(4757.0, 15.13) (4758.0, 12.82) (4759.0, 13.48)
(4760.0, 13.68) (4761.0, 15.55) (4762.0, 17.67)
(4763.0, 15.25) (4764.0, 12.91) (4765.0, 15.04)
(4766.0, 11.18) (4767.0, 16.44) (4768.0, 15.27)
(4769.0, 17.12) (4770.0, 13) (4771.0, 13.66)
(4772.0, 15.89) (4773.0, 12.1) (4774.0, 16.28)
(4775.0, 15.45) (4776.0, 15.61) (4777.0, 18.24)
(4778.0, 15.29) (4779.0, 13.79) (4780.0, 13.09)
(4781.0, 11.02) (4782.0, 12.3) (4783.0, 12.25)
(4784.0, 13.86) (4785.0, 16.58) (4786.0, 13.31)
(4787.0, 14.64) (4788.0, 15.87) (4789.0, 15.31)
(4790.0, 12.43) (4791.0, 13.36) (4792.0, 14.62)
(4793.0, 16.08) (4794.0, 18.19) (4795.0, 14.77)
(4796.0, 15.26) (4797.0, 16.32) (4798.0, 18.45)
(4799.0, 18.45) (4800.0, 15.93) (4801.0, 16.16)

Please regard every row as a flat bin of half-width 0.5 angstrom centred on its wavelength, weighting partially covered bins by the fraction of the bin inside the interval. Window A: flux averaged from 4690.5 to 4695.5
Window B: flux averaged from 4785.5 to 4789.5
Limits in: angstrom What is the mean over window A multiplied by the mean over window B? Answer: 256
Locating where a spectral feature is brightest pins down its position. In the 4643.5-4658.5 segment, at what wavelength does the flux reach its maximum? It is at 4648.0 angstrom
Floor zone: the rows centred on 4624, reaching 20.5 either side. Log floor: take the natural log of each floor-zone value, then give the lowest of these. 2.608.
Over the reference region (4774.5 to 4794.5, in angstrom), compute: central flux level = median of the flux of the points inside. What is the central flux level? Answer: 14.6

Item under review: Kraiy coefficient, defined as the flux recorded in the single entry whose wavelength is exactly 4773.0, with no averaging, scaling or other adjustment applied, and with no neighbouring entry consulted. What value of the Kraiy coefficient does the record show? 12.1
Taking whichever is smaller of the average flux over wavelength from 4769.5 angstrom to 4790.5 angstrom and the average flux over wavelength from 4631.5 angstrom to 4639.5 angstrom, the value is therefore 14.3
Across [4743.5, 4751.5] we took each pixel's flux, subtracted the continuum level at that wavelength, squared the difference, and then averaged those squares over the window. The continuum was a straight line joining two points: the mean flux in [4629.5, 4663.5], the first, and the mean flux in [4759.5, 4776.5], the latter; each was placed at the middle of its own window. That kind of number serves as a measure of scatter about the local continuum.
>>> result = 8.1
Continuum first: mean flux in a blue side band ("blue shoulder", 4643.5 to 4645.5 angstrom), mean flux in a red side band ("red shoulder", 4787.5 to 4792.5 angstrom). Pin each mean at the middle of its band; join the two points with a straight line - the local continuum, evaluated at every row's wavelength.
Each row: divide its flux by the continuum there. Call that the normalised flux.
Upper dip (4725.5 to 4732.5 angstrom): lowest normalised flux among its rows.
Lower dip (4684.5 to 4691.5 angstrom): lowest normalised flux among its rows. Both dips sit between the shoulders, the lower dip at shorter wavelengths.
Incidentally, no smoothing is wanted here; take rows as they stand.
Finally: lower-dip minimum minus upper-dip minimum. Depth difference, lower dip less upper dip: 0.10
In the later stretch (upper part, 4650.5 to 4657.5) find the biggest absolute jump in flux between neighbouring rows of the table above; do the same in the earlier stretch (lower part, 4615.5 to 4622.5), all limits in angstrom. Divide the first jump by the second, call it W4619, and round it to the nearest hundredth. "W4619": 1.04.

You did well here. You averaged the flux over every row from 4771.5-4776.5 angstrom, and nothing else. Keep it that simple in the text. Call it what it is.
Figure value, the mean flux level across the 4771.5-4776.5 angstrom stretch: 15.1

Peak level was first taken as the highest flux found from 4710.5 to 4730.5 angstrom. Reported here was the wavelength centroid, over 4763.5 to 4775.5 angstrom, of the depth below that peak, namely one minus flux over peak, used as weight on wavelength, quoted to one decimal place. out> 4769.3 angstrom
